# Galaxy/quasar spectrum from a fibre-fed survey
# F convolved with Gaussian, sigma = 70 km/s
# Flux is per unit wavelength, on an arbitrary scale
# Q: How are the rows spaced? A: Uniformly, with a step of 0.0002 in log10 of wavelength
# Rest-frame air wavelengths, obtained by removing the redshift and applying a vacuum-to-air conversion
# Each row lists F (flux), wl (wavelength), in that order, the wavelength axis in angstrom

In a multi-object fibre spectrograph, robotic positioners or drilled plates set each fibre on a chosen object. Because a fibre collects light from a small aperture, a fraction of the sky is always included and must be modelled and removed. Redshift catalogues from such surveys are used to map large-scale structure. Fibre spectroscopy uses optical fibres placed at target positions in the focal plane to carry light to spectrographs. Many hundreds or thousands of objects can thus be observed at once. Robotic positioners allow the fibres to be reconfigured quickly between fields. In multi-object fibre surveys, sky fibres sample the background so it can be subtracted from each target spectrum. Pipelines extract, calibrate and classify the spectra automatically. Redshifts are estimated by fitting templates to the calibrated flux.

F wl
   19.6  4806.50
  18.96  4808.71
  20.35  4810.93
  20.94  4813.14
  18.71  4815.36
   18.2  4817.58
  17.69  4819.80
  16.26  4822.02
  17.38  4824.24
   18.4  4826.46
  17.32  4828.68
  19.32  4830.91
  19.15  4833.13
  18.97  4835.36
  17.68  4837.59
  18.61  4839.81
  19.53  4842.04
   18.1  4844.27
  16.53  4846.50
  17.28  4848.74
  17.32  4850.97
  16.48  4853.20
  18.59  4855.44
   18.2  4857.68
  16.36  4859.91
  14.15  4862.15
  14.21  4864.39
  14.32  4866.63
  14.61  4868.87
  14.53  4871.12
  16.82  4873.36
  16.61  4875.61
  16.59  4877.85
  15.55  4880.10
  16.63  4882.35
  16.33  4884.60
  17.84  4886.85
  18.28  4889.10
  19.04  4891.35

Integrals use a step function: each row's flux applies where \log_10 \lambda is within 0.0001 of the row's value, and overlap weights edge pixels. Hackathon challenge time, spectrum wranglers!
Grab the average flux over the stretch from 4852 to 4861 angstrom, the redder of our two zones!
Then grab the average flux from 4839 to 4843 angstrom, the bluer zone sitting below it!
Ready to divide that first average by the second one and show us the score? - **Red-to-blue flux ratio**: 0.91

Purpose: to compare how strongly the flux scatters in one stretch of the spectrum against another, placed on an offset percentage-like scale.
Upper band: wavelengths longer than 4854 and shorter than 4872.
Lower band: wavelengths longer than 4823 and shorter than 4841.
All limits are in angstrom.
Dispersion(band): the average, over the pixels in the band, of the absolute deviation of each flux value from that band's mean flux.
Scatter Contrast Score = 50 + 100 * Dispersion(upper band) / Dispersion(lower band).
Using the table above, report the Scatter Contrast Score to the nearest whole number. 284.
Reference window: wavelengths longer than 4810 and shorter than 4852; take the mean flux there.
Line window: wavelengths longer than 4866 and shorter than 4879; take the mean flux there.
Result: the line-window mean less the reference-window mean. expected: -2.7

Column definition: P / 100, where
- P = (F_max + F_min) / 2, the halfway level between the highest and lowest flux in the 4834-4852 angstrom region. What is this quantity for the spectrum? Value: 0.180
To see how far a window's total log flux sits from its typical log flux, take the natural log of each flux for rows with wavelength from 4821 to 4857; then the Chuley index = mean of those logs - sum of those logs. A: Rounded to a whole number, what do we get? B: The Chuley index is -43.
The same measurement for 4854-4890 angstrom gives -42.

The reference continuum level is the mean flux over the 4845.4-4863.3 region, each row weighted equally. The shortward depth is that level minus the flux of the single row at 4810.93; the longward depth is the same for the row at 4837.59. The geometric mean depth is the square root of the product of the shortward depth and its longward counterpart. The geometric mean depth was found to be 1.7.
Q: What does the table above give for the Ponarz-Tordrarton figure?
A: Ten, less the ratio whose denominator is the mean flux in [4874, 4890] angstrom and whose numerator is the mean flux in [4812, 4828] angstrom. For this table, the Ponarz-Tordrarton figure 8.92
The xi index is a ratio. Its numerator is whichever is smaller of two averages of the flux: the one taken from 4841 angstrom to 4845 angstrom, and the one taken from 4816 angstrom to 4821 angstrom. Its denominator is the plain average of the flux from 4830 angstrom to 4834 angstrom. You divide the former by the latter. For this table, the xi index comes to 0.93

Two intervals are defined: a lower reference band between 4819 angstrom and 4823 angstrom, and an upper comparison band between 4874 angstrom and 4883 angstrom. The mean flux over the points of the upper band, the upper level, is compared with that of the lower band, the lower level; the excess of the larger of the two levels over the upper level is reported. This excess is 0.6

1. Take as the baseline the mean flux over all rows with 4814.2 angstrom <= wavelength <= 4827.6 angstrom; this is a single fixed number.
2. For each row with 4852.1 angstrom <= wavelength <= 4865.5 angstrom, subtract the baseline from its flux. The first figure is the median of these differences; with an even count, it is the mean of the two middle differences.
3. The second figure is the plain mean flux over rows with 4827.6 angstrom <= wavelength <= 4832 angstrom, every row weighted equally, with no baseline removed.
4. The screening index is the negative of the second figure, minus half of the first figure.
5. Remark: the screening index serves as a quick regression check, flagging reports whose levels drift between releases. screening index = -17.6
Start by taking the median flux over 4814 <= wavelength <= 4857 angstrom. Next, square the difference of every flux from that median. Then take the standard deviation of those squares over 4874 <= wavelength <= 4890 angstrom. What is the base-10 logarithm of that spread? 0.3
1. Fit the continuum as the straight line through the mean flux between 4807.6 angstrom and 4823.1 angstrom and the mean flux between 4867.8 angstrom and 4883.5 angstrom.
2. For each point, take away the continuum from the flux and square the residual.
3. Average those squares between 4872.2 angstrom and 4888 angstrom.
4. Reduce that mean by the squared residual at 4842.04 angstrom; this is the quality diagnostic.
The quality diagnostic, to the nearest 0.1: -2.8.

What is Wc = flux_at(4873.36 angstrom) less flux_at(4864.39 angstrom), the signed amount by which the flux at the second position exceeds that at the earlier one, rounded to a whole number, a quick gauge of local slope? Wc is 3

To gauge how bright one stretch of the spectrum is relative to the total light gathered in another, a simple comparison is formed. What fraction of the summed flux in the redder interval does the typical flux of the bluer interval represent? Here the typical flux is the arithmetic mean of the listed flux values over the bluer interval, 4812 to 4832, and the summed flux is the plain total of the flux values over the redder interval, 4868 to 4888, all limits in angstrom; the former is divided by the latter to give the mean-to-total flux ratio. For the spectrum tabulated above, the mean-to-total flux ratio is 0.125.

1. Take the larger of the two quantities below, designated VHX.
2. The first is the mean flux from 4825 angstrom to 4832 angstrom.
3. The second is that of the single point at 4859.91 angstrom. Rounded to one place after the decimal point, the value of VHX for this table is 18.3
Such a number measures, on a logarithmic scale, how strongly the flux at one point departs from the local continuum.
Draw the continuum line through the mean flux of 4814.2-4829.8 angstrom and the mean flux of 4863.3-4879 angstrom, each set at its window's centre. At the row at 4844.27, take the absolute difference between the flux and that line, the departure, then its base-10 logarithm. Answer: 0.16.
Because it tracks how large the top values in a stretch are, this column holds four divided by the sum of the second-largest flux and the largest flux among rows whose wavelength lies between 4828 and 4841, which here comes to 0.104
